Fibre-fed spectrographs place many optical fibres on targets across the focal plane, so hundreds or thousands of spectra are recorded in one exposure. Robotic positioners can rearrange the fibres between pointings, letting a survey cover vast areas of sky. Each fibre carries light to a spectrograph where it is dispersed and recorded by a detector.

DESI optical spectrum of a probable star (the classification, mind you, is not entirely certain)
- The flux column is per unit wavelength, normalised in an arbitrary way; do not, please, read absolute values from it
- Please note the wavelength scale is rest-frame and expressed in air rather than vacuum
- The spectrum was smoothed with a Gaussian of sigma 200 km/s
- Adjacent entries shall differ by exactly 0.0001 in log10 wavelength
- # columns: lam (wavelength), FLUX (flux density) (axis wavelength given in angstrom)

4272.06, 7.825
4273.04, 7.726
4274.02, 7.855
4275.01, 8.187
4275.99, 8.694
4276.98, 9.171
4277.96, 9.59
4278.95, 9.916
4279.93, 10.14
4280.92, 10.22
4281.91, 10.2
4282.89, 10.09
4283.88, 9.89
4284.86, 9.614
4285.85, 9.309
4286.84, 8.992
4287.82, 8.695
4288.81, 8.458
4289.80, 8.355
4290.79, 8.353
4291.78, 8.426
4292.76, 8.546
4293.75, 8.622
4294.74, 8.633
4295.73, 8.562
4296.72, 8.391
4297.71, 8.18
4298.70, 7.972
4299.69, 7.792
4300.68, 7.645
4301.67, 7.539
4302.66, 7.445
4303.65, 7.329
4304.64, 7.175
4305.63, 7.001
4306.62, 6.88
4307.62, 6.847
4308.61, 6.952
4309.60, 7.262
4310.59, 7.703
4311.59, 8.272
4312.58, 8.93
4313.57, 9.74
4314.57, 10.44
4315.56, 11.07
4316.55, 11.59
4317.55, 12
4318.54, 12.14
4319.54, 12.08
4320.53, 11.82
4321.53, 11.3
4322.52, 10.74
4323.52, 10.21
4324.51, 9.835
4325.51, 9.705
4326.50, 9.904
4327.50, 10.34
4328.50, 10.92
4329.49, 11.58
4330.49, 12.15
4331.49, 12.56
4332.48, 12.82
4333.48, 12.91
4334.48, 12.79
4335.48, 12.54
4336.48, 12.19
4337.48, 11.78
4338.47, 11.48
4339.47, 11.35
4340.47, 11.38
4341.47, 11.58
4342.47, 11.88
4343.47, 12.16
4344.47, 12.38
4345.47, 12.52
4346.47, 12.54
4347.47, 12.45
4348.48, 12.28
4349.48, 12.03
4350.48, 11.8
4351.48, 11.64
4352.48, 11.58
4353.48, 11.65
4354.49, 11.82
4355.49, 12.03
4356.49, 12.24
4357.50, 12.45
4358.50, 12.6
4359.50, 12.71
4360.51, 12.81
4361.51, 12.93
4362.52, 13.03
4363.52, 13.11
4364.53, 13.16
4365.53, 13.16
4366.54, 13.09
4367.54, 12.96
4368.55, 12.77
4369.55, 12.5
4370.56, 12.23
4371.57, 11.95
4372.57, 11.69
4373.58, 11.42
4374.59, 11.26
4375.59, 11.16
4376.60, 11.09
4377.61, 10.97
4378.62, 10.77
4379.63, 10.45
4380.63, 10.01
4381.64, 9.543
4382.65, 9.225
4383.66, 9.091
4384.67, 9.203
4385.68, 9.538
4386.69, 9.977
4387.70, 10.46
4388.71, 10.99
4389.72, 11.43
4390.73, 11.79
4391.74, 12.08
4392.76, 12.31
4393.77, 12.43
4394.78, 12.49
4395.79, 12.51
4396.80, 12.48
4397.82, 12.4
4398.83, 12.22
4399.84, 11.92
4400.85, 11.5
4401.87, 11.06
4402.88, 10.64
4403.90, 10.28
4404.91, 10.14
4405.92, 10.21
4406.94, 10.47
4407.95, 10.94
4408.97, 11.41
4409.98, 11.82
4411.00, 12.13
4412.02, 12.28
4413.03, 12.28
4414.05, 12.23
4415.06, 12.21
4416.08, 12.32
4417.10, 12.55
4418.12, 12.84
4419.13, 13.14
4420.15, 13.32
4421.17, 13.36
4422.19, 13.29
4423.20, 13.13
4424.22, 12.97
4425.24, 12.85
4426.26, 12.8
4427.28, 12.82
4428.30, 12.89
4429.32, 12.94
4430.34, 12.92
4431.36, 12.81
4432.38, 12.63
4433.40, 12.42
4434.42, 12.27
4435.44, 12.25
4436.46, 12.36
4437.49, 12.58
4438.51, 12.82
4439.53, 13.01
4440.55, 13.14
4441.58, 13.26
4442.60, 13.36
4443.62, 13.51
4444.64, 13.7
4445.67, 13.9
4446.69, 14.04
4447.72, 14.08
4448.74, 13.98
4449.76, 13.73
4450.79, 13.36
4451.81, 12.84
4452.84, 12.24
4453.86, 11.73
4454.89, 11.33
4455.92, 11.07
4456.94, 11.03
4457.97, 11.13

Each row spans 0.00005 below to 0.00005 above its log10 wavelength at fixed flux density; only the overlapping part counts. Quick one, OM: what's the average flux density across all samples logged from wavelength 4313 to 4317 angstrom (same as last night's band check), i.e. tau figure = 10.7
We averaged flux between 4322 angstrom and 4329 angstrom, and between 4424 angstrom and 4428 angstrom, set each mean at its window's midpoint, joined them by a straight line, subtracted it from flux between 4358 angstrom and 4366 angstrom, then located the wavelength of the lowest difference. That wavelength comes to 4358.50 angstrom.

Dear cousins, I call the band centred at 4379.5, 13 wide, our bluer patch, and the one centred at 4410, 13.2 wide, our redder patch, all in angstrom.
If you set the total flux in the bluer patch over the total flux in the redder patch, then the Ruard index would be 0.90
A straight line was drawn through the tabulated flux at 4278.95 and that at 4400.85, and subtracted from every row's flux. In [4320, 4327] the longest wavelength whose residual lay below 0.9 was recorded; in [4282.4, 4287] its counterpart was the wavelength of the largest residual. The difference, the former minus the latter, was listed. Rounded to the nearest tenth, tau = 43.6 angstrom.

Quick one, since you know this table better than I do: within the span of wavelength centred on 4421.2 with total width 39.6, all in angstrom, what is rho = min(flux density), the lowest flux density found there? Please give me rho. 10.14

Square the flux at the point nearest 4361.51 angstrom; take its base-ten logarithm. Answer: 2.22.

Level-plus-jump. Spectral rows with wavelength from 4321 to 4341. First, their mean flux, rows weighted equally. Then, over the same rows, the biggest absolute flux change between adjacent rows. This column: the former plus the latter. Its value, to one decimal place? 12.1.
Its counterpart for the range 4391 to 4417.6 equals 12.2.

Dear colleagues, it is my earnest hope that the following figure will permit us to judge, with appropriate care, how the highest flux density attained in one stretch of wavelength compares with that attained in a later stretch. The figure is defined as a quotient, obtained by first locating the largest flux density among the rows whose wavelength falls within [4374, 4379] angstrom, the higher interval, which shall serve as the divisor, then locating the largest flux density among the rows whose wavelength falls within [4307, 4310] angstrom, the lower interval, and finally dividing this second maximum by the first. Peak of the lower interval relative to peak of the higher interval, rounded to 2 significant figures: 0.64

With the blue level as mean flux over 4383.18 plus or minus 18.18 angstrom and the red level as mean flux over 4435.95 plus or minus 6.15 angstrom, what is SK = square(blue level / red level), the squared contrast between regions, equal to 0.81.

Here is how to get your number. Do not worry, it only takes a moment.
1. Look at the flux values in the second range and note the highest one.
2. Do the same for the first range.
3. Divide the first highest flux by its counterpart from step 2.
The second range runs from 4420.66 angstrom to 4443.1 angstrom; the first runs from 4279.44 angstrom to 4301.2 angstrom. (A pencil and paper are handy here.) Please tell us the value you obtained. 1.31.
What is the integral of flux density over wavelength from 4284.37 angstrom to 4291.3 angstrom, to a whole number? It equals 61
